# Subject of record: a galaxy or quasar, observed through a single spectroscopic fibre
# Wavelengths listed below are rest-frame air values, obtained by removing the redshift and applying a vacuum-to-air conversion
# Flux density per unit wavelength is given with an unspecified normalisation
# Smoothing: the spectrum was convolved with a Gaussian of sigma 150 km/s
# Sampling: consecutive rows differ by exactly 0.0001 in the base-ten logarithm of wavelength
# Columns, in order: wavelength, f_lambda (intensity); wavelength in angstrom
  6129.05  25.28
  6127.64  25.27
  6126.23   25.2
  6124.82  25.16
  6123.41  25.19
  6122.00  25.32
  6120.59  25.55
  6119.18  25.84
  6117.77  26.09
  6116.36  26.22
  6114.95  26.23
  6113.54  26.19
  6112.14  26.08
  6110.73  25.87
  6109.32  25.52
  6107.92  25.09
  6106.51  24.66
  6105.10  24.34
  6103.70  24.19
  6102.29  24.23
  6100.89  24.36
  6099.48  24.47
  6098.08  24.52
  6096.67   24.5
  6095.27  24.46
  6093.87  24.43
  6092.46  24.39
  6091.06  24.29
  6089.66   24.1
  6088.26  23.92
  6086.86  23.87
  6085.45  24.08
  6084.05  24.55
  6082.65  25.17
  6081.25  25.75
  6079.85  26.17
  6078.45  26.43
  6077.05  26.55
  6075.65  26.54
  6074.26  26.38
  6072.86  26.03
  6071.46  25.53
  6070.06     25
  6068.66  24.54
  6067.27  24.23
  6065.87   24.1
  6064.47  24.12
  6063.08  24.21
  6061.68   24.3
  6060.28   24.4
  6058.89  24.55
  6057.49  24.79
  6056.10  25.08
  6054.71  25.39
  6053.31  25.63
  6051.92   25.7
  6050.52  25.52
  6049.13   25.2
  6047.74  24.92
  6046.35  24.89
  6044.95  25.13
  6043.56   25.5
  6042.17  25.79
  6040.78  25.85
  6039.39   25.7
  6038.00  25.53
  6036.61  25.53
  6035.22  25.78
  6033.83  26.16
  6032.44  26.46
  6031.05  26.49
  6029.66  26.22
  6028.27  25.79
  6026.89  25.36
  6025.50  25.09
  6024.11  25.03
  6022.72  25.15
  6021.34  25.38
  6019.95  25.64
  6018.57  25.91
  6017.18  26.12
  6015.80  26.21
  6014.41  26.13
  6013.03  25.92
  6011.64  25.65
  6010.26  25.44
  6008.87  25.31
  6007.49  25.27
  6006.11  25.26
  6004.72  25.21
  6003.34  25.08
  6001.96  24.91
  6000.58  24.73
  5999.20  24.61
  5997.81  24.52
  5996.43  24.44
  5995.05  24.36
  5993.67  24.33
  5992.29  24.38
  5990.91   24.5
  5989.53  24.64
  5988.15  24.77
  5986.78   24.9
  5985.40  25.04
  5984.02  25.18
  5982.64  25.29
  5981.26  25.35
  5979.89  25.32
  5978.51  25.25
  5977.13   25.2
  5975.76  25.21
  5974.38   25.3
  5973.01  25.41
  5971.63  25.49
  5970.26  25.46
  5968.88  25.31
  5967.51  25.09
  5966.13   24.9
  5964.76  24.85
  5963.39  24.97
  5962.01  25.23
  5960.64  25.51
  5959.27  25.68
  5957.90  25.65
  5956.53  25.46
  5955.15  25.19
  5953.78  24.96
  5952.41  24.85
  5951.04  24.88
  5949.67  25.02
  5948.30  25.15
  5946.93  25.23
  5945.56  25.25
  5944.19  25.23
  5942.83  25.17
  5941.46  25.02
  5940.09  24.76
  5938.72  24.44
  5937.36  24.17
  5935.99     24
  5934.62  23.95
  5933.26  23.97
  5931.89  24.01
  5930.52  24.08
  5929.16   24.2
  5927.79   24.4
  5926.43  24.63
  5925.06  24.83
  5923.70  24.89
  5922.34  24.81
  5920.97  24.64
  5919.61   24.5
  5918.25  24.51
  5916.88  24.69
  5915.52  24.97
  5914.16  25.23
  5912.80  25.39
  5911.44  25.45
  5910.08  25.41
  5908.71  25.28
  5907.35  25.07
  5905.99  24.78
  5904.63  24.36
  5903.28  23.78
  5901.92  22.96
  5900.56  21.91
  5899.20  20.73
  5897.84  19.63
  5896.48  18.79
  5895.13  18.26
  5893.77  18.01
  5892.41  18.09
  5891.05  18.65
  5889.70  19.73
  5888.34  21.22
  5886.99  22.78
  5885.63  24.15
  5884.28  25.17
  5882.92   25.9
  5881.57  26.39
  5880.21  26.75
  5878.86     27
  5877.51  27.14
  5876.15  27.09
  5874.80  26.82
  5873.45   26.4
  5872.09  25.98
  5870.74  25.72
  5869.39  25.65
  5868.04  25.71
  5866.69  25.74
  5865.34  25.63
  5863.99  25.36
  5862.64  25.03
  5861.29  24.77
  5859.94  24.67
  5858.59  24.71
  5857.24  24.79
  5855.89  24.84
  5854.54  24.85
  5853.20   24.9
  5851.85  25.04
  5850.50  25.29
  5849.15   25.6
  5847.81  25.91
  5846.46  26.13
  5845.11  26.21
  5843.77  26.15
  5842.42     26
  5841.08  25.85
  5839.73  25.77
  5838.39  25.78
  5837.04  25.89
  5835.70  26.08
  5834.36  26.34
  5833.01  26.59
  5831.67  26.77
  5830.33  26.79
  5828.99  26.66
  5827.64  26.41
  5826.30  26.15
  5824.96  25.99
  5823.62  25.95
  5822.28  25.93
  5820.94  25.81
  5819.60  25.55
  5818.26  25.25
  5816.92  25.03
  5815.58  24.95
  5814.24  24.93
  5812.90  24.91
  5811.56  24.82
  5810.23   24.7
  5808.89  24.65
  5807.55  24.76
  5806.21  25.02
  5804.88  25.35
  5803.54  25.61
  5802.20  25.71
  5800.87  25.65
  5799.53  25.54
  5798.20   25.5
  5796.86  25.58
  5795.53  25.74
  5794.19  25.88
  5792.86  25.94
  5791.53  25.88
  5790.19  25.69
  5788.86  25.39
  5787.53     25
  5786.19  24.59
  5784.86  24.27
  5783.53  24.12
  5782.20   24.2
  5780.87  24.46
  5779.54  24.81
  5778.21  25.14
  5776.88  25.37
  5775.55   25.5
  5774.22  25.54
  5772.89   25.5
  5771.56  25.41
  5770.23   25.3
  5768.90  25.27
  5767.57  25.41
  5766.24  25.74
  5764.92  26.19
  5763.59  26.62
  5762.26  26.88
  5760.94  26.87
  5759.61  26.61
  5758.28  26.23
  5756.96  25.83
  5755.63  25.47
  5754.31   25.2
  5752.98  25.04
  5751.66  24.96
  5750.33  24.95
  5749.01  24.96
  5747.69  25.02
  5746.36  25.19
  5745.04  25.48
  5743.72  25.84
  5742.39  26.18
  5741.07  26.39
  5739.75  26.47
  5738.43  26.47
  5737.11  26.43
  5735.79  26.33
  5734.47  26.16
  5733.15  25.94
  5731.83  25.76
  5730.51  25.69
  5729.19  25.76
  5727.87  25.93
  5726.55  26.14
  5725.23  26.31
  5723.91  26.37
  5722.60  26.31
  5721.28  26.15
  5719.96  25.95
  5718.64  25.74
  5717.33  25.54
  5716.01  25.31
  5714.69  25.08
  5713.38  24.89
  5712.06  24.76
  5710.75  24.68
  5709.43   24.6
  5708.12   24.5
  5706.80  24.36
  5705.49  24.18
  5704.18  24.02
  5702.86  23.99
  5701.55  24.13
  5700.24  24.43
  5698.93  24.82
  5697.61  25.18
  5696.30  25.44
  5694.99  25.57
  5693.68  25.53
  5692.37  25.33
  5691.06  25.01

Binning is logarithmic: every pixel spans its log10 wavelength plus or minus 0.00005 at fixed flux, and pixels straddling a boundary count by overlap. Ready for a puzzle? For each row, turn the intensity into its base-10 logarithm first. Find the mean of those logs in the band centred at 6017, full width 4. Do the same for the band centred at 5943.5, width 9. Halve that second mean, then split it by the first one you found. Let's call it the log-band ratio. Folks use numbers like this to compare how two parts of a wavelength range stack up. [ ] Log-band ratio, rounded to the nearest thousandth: 0.494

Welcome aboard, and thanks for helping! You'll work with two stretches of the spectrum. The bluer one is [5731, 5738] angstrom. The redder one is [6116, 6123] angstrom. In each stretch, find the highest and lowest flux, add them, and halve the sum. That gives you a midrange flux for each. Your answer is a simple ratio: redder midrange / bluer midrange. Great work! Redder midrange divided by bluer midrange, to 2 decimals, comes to 0.99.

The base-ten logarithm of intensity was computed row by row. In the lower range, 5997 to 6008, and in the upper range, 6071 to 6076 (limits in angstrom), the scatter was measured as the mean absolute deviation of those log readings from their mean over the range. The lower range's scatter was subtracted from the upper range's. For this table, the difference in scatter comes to 0.001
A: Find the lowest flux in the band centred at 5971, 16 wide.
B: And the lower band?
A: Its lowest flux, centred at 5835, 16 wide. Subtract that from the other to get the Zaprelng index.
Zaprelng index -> -0.9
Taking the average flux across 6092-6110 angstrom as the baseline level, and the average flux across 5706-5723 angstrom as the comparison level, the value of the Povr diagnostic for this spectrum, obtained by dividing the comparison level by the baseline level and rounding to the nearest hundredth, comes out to 1.03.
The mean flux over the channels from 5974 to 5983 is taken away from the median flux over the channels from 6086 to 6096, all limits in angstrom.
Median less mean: -1.0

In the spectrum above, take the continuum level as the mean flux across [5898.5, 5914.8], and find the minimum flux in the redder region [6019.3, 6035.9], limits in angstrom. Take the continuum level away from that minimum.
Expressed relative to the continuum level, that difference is 0.03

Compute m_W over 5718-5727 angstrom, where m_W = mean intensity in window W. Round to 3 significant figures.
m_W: 26.1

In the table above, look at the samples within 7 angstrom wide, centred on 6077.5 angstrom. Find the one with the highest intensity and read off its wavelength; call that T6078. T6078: 6077.05 angstrom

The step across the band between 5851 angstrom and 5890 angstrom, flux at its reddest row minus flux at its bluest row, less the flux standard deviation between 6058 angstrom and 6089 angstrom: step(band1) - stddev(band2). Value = -6.3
